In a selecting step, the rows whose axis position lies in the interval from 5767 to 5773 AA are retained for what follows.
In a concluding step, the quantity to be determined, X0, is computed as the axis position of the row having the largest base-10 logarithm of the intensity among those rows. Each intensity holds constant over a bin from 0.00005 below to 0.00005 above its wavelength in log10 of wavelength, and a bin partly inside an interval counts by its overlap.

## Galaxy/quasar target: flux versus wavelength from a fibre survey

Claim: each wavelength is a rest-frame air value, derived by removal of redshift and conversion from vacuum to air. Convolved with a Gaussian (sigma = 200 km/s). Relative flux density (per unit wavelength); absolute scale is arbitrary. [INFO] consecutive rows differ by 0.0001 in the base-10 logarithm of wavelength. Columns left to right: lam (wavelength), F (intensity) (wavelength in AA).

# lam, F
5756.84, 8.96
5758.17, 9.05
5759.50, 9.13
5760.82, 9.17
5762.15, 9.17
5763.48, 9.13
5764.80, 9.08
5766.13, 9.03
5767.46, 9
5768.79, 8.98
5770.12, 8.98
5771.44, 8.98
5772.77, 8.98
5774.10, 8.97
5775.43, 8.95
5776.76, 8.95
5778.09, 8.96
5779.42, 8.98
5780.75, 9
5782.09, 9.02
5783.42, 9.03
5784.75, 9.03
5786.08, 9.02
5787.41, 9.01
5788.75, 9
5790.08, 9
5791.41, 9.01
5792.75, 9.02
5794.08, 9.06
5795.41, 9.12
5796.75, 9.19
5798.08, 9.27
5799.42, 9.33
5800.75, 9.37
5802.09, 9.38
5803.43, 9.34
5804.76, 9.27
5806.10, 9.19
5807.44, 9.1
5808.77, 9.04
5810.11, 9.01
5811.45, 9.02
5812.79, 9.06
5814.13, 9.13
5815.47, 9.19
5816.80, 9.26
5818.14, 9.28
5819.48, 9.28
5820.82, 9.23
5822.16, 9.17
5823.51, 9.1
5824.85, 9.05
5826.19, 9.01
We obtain 5767.46 AA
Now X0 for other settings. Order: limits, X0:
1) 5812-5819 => 5818.14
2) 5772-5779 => 5772.77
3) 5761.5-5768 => 5762.15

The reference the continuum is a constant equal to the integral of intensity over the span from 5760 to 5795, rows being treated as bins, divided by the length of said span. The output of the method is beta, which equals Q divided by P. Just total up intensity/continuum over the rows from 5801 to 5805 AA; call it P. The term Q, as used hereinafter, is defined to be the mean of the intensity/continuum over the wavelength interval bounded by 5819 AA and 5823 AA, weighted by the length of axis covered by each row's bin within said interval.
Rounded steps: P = 3.10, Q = 1.02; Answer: 0.329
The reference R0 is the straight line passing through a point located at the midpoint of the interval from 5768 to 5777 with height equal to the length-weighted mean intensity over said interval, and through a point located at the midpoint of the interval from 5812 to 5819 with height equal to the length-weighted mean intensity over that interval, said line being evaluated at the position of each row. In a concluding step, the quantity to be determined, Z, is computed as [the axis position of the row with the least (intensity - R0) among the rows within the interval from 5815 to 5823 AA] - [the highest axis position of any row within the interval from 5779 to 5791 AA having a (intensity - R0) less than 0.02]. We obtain 32.1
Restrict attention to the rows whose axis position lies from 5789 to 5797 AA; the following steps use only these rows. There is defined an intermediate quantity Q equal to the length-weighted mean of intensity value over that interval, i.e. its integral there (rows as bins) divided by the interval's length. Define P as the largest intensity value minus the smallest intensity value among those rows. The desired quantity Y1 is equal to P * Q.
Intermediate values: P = 0.19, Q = 9.06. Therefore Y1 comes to 1.7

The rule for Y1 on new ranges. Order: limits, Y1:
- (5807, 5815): 1.1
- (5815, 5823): 1.0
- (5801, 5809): 3.1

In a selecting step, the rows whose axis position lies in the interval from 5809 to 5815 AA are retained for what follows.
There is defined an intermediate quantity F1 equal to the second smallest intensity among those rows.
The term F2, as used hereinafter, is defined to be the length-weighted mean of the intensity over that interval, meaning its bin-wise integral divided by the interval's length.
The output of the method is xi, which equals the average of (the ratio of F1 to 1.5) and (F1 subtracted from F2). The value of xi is 3.02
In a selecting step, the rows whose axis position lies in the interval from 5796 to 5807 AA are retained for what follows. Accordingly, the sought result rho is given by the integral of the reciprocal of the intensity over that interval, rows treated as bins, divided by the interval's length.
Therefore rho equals 0.108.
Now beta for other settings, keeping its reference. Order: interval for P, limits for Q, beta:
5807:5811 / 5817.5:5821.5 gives 0.341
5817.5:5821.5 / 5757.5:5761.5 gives 0.328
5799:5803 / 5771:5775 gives 0.319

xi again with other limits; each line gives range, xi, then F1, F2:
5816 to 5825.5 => 3.08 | 9.1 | 9.20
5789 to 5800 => 3.06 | 9.01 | 9.12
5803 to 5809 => 3.09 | 9.1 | 9.20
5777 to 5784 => 3.00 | 8.98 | 8.99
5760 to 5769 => 3.04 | 9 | 9.09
